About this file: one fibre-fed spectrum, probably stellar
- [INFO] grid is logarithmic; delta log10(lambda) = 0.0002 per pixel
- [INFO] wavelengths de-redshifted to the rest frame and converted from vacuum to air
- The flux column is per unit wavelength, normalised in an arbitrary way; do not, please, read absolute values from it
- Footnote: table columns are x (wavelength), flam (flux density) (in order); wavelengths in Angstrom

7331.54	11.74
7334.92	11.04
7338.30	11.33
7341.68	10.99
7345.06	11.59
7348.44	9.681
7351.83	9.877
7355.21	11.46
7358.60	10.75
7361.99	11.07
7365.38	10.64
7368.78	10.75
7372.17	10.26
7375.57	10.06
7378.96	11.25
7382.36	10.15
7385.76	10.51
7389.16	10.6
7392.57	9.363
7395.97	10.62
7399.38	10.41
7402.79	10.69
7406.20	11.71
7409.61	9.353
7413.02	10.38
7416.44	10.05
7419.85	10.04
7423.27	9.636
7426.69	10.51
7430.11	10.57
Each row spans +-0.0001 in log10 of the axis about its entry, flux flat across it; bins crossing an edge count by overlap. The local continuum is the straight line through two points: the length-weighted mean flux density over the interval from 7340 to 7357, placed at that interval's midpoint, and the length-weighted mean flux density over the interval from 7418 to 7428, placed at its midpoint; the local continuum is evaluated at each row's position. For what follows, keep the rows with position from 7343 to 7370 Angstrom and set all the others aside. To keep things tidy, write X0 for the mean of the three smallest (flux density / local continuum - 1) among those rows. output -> -0.056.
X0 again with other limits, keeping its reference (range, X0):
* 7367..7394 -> -0.053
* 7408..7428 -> -0.042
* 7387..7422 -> -0.060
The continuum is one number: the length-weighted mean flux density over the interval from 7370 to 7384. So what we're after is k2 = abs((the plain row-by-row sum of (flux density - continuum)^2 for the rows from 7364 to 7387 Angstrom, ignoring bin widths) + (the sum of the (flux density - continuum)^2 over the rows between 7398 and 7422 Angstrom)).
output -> 4.2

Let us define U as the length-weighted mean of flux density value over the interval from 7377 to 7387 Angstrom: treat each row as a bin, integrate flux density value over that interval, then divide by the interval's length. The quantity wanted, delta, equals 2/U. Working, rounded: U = 10.6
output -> 0.188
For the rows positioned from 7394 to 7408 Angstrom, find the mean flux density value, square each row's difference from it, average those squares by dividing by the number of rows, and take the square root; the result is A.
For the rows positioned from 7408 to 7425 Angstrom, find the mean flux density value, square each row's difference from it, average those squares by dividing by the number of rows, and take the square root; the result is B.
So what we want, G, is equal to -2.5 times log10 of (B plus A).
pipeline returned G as 0.16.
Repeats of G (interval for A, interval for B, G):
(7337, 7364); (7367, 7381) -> -0.13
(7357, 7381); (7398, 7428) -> -0.03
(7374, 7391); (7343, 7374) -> -0.04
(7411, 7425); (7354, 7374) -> 0.49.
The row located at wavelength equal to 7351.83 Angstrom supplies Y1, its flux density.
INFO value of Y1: 9.877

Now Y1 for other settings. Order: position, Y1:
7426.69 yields 10.51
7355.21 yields 11.46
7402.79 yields 10.69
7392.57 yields 9.363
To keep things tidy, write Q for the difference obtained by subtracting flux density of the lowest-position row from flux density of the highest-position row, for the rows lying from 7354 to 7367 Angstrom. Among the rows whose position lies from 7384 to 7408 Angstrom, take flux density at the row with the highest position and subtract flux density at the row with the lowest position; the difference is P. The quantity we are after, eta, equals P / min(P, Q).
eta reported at -1.5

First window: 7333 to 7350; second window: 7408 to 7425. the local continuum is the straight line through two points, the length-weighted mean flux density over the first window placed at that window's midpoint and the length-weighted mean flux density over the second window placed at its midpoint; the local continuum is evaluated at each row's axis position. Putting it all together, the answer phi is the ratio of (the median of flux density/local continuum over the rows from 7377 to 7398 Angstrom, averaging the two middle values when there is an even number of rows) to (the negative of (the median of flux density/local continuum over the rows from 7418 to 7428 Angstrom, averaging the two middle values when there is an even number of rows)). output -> -1.00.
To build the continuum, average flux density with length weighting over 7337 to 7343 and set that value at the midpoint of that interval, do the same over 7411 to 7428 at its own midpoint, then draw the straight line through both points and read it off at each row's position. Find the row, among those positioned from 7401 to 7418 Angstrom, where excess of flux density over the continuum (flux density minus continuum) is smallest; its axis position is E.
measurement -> 7409.61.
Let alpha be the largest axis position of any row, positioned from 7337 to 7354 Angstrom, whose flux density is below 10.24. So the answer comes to 7351.83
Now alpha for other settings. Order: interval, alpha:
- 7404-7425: 7423.27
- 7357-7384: 7382.36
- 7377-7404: 7392.57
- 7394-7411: 7409.61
